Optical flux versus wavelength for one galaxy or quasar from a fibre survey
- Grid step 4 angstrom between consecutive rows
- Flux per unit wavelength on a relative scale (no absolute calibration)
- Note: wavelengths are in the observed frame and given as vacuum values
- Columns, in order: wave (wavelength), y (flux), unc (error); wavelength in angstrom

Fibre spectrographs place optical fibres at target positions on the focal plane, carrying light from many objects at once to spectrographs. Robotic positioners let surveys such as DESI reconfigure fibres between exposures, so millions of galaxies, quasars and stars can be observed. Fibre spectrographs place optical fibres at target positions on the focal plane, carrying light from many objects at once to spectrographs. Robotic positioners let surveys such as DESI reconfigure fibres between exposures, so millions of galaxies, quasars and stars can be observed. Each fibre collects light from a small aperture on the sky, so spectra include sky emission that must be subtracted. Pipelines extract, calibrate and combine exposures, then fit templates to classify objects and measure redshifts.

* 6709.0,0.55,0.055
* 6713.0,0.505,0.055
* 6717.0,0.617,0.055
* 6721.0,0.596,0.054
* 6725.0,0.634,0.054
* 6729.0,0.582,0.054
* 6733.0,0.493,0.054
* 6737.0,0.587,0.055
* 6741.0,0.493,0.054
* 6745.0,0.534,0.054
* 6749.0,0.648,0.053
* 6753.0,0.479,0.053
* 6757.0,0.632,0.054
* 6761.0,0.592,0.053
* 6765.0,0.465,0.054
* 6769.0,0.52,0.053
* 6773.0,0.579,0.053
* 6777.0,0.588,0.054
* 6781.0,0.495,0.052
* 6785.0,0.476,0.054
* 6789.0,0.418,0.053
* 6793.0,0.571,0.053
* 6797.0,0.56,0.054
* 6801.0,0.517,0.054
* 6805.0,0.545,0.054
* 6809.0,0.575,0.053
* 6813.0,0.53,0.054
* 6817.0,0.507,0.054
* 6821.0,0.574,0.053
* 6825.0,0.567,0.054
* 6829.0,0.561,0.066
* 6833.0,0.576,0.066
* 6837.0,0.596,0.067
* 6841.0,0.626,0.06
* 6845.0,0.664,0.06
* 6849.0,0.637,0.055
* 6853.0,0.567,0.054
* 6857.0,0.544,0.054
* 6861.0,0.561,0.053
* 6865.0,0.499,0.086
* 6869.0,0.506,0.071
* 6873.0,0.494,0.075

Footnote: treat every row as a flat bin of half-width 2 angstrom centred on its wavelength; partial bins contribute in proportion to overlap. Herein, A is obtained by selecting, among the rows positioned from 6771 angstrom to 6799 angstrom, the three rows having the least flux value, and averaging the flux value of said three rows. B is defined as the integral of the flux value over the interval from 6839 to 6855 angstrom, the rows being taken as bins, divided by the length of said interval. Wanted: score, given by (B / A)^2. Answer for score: 1.81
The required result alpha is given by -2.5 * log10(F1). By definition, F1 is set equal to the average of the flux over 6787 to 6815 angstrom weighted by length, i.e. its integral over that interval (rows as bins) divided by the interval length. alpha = 0.69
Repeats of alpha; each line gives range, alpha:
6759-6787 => 0.69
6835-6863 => 0.56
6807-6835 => 0.64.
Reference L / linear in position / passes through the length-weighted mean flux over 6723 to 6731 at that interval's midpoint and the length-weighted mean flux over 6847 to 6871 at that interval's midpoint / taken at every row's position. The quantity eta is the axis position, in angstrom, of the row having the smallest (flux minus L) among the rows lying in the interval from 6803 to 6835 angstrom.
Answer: 6817.0 angstrom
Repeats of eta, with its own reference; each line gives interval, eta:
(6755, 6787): 6765.0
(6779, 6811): 6789.0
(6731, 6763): 6753.0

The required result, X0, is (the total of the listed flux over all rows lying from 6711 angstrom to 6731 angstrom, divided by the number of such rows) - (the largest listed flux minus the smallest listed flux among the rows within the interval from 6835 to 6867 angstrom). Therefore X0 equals 0.42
